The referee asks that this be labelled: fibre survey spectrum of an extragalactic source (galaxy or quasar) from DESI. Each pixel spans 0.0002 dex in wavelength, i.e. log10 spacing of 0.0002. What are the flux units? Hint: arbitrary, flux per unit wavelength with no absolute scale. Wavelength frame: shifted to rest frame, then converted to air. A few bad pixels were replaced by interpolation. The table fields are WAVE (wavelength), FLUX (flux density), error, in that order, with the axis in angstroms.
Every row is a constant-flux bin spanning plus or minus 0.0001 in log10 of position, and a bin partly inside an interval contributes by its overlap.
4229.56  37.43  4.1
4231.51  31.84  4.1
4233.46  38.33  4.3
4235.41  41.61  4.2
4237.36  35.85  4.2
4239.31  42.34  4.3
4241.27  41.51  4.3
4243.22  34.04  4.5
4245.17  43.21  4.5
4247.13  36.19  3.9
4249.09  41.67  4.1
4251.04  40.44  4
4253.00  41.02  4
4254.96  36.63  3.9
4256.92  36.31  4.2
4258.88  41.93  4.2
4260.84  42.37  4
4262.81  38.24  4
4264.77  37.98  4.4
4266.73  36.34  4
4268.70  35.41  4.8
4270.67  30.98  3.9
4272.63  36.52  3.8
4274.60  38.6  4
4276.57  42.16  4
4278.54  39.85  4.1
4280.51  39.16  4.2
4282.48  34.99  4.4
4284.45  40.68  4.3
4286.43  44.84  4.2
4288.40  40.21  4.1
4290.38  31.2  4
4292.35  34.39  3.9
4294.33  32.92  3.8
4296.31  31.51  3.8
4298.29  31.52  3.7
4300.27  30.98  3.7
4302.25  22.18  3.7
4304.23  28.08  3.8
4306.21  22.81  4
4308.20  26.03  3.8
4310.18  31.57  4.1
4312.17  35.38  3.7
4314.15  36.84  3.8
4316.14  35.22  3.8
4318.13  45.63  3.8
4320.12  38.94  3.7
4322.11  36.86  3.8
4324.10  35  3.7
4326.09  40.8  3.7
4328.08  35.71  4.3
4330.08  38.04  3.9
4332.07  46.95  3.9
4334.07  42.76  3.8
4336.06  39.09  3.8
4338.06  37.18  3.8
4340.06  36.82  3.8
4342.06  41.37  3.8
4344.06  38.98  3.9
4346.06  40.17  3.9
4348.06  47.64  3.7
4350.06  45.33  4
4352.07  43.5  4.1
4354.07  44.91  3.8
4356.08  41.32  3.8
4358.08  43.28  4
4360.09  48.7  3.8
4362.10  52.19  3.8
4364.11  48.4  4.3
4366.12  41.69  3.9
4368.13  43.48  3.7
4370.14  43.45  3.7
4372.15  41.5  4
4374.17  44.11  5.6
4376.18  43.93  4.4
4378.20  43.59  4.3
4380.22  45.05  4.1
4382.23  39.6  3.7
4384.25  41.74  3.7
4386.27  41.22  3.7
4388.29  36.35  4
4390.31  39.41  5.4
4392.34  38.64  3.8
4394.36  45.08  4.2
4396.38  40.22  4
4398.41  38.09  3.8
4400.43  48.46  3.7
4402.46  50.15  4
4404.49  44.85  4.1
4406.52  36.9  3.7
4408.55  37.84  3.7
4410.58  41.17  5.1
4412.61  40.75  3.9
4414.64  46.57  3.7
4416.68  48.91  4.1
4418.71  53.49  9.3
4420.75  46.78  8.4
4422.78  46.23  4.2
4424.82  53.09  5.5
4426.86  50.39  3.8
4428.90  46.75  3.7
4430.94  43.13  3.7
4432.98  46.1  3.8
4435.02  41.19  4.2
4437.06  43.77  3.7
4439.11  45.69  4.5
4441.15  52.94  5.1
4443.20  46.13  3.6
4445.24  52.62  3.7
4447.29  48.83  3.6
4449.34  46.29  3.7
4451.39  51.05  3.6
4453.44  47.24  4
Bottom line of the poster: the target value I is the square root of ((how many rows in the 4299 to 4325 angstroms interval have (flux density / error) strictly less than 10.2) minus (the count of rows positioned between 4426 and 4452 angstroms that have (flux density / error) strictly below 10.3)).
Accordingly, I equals 3.00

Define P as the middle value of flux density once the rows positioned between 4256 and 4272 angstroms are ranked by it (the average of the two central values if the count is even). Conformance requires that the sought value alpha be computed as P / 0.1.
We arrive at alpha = 372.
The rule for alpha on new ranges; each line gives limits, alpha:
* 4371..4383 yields 438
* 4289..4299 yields 315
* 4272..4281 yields 392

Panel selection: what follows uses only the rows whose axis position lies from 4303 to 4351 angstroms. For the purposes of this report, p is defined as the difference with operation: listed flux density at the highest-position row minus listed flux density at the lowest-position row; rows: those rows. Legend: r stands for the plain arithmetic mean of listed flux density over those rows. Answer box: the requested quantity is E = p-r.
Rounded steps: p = 17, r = 38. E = -20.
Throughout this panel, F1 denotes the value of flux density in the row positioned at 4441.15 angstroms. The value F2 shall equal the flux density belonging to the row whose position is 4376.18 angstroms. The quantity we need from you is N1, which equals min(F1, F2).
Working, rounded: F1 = 52.94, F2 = 43.93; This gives 43.9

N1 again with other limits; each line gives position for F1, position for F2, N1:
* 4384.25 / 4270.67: 31.0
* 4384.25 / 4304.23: 28.1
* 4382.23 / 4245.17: 39.6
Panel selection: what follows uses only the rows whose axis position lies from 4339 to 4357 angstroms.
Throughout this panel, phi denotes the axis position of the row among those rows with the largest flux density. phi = 4348.06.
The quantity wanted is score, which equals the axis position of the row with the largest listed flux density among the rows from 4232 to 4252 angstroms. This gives 4245.17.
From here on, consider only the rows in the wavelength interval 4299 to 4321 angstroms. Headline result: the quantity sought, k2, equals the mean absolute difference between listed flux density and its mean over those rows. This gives 5.7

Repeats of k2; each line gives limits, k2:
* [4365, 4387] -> 1.4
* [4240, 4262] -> 2.8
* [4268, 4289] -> 2.9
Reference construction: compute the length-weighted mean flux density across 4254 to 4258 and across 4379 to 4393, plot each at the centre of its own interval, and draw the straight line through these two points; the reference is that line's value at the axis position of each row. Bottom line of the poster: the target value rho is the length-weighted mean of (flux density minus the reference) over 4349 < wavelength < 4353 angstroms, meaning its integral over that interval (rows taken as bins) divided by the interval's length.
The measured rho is 5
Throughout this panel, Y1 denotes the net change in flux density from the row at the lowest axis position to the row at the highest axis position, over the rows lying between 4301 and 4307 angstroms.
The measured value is 0.6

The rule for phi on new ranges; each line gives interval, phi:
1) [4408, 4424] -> 4418.71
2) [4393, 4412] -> 4402.46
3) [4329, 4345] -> 4332.07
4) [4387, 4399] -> 4394.36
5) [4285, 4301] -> 4286.43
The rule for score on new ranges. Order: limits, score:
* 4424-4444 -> 4424.82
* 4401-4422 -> 4418.71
